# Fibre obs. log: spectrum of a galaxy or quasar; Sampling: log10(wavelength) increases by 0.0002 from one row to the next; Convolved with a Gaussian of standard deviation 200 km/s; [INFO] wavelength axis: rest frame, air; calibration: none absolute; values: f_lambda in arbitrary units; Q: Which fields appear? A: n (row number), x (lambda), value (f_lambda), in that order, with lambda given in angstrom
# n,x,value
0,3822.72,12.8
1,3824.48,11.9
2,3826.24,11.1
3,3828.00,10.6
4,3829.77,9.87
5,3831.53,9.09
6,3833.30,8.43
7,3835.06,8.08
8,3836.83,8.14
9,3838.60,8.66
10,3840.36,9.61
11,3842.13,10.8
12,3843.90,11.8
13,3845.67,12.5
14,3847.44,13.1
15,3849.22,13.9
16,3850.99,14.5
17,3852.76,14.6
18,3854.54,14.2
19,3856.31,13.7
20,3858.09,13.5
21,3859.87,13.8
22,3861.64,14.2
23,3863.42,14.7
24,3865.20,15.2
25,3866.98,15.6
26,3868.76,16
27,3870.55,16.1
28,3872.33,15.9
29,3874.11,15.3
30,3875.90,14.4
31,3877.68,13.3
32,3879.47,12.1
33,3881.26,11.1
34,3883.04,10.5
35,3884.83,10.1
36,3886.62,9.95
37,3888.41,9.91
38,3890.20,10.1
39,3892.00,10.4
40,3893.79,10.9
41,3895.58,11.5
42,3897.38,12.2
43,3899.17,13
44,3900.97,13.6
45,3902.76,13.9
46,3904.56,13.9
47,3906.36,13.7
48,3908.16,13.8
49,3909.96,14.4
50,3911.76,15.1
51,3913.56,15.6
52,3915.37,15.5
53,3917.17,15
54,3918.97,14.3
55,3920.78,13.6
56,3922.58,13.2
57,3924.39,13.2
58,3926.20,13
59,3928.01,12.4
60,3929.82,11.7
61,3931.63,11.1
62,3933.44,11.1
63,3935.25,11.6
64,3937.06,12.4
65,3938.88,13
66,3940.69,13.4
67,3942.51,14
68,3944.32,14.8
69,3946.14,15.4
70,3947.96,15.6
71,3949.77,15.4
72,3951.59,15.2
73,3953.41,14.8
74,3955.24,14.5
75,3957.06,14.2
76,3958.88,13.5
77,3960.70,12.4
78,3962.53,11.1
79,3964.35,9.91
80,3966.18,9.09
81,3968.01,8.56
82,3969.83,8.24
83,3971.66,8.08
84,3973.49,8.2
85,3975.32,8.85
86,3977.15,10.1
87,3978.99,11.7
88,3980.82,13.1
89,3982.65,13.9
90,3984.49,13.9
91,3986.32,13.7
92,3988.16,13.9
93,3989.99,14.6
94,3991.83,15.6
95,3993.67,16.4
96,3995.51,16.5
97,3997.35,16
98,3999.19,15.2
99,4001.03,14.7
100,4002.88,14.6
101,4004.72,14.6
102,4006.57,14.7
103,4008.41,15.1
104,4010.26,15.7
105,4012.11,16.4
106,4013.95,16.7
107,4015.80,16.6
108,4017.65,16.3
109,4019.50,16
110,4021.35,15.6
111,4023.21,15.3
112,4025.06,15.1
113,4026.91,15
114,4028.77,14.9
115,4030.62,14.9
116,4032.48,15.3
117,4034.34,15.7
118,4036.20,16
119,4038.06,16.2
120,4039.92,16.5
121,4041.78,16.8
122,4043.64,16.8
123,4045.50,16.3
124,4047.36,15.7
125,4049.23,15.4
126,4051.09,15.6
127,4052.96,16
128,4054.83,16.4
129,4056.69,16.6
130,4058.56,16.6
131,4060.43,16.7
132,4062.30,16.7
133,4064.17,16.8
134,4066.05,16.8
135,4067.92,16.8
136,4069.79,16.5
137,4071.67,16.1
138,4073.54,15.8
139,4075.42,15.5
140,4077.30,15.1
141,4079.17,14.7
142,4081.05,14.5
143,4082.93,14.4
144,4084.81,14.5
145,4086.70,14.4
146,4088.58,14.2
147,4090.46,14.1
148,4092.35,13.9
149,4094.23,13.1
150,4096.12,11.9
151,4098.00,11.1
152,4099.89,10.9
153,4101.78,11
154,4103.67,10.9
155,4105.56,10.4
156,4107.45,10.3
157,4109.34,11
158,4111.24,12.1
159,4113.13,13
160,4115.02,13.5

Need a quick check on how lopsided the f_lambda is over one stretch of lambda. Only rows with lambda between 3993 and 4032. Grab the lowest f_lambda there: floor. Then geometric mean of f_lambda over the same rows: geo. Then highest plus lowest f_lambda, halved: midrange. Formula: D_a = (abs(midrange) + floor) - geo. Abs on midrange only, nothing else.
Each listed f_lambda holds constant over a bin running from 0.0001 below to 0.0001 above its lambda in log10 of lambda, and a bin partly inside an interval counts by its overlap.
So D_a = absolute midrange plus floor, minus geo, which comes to 15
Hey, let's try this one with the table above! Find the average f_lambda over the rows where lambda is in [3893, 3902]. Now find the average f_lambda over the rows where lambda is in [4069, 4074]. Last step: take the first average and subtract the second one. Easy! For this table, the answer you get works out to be -3.9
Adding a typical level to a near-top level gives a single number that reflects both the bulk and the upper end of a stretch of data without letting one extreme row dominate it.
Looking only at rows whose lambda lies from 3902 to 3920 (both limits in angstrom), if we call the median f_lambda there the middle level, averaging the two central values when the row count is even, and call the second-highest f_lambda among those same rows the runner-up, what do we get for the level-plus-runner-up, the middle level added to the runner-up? 30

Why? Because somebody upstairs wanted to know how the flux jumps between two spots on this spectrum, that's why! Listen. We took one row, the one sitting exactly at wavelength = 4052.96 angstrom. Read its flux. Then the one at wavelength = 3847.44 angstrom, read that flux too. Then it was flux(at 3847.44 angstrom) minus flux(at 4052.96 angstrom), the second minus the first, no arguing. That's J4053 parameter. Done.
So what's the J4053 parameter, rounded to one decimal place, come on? -2.9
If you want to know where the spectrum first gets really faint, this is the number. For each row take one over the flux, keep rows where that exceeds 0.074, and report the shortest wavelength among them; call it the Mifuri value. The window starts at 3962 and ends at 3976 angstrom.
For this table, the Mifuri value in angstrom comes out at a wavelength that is 3962.53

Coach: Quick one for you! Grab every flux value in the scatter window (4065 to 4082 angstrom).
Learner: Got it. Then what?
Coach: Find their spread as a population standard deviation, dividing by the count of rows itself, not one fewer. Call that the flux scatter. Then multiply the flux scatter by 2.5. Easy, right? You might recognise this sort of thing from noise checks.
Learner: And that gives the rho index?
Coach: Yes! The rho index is 2.0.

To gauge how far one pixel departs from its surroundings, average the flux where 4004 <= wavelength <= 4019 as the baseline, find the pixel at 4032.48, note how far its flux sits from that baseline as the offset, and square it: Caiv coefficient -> 0.2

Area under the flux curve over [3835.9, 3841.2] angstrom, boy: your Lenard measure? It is 47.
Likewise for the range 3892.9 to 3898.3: 62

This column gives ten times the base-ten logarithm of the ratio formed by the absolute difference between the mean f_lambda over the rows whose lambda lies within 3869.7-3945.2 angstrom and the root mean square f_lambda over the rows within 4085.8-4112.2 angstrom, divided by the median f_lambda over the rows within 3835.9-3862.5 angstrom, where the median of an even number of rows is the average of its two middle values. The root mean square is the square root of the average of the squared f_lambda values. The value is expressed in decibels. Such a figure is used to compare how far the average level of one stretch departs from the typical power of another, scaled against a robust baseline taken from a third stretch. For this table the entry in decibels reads -12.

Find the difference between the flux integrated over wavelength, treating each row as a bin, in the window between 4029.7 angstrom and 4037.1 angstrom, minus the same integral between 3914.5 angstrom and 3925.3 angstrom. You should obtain -38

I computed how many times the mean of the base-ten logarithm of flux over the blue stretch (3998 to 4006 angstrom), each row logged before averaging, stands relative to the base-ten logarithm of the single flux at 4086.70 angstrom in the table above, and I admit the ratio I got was 1.01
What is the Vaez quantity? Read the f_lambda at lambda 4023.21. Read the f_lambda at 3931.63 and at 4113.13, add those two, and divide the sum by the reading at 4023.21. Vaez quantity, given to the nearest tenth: 1.6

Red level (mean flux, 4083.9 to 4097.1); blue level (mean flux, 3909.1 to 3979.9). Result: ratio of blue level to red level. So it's 0.92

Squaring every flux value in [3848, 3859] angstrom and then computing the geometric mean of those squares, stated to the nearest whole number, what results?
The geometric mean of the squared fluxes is 198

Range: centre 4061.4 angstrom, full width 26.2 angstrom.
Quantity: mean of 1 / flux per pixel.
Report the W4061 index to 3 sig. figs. 0.0612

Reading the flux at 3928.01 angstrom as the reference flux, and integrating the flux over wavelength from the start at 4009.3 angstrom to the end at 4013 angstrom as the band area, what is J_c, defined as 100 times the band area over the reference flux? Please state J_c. 478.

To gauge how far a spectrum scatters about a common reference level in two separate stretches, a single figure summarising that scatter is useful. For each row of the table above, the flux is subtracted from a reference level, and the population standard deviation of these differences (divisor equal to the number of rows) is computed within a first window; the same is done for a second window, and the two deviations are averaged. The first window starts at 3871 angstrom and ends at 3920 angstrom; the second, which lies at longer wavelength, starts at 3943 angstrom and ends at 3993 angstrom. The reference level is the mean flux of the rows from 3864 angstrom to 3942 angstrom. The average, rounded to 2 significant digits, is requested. 2.3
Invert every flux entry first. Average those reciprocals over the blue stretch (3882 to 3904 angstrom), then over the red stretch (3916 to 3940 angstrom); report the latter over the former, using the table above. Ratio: 0.88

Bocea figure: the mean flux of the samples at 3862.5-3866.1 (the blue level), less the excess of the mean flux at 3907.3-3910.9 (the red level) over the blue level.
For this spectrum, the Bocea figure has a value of 15.8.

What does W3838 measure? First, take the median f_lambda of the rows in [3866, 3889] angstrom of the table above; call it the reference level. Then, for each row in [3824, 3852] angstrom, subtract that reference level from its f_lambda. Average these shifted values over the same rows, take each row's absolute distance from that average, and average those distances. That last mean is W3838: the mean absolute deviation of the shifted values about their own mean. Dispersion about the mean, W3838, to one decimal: 1.7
